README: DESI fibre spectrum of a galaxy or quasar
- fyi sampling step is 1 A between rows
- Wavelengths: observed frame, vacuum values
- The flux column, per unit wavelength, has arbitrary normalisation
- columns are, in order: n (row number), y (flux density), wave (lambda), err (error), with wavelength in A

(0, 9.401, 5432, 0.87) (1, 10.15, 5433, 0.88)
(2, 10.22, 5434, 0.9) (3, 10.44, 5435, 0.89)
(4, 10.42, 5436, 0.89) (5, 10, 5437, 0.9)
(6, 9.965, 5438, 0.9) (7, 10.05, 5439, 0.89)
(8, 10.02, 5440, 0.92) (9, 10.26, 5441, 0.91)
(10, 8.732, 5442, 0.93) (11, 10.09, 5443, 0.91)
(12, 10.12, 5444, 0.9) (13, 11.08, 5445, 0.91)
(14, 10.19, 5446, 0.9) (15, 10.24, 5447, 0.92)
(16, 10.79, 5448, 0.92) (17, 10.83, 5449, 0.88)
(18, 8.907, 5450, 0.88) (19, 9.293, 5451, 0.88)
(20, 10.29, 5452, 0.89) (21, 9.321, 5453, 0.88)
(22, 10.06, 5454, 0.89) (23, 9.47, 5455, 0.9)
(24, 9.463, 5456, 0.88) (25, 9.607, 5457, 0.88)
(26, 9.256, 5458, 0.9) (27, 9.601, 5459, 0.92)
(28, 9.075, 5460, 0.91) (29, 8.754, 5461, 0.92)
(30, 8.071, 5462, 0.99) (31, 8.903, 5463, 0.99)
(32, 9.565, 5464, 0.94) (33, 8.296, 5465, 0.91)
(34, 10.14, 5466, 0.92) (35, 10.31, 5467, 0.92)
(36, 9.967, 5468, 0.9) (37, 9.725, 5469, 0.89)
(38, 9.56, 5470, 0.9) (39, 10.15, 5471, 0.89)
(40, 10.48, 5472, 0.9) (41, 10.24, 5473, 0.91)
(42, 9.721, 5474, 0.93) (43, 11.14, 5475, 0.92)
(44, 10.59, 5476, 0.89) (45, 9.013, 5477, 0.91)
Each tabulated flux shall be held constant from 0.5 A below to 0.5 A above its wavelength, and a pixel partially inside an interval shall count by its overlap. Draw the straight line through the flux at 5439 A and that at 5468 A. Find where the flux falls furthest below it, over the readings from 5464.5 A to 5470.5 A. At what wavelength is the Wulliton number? 5465 A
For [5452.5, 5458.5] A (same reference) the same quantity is 5458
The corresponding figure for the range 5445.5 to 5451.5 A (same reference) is 5450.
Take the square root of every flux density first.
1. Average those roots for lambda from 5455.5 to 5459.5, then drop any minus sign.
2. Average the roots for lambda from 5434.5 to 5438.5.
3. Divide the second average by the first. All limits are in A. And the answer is 1.04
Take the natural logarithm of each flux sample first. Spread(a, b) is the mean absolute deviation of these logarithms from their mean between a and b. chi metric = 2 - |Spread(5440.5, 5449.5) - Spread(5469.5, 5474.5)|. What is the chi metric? 1.99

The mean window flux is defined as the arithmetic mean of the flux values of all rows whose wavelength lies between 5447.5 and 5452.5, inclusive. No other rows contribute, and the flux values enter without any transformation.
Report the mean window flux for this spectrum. 10.0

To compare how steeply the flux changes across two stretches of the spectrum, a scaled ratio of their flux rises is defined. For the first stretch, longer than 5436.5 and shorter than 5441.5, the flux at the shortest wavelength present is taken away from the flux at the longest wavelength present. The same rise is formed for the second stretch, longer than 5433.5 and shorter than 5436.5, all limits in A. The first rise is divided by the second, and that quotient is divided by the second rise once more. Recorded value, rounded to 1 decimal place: 6.5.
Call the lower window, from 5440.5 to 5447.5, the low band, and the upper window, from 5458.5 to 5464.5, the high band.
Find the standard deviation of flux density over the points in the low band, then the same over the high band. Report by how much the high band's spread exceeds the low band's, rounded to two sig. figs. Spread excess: -0.12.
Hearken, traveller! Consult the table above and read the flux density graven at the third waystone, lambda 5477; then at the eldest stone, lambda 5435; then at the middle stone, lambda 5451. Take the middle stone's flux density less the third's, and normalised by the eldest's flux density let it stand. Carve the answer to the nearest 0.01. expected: 0.03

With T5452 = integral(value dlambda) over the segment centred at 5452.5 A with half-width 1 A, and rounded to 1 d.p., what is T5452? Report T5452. 19.6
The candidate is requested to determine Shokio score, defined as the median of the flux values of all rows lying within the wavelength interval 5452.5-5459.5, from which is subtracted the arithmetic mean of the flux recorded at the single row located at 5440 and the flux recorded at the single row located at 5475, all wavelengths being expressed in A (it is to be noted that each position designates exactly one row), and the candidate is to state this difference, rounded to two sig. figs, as -1.1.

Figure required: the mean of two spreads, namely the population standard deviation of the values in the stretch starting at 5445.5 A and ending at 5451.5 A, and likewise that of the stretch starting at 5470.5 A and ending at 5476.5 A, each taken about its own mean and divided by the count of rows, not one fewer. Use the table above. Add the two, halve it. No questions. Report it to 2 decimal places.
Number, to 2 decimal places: 0.58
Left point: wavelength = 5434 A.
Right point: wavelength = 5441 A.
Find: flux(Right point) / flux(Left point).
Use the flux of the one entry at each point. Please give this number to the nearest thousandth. 1.004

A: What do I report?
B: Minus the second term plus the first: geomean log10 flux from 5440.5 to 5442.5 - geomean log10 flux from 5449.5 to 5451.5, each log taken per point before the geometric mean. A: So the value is 0.02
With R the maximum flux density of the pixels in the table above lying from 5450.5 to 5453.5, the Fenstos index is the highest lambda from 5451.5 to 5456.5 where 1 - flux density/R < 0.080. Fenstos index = 5455 A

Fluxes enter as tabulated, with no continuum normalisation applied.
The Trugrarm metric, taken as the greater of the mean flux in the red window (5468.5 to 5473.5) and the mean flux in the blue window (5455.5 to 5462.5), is 10.0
